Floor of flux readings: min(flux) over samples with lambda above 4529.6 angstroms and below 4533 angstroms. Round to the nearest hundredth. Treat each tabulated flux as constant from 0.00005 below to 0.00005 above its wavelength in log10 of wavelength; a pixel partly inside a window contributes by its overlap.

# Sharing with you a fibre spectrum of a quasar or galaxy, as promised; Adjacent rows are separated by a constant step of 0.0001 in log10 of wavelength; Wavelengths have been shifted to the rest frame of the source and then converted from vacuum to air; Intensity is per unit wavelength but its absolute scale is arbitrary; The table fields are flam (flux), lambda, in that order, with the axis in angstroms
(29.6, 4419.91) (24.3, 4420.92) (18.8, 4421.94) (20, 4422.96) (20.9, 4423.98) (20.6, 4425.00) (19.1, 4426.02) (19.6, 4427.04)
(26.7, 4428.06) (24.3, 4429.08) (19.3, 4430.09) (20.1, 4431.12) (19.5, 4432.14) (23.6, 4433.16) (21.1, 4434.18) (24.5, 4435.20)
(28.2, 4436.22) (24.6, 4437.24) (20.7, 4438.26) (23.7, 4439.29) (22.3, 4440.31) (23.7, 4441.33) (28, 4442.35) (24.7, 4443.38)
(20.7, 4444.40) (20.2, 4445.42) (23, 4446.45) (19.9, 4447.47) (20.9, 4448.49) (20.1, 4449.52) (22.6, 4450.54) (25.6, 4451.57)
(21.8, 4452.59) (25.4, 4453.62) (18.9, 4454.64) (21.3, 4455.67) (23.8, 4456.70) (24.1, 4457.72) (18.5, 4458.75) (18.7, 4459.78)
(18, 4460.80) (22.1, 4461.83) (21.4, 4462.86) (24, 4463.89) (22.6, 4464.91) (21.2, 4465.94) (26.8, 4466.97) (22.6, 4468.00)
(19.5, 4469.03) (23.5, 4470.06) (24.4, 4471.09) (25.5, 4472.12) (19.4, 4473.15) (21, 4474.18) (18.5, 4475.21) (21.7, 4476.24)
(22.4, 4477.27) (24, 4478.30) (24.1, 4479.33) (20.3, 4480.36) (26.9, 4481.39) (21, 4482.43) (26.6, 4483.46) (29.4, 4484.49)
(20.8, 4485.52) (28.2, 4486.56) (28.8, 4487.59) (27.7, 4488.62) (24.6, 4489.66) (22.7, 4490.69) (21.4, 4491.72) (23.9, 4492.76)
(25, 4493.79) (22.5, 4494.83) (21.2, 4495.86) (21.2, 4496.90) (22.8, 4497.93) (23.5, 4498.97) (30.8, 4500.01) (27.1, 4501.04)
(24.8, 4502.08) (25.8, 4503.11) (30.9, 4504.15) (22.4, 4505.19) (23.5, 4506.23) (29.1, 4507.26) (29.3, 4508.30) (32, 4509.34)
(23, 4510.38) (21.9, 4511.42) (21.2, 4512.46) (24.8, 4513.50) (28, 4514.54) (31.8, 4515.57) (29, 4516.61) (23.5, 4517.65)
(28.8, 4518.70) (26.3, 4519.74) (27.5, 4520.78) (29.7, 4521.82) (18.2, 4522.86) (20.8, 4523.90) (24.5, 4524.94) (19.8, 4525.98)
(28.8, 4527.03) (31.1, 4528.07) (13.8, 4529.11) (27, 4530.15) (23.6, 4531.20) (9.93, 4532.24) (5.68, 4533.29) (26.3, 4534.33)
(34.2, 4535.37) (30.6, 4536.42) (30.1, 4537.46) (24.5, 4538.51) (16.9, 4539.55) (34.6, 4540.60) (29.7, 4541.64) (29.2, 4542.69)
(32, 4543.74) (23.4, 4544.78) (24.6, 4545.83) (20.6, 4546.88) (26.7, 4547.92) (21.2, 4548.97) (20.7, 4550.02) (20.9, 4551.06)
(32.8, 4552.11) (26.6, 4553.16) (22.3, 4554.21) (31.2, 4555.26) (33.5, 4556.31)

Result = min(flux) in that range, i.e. 9.93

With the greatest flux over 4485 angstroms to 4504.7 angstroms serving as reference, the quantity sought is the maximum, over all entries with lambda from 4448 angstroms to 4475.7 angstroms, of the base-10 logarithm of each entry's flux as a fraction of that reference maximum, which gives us -0.06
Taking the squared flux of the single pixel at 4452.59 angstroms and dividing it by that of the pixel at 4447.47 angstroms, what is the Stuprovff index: 1.2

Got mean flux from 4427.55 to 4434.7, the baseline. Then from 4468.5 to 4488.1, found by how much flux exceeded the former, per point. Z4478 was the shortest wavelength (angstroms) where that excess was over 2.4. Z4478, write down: 4472.12 angstroms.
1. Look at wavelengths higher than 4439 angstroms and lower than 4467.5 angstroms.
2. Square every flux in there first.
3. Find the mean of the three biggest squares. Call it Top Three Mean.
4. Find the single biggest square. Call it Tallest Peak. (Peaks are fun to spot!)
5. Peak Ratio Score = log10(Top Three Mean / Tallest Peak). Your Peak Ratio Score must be -0.037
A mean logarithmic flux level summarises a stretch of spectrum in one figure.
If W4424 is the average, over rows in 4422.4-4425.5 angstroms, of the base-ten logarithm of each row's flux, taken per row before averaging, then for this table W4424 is 1.31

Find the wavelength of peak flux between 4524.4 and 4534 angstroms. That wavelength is 4528.07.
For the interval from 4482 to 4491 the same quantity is 4484.49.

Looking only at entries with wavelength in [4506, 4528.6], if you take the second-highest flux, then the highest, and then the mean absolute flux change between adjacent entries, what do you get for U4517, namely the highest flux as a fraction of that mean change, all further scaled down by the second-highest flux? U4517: 0.254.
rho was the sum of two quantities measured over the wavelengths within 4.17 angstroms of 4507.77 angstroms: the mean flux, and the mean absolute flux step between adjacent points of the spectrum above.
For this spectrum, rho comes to 31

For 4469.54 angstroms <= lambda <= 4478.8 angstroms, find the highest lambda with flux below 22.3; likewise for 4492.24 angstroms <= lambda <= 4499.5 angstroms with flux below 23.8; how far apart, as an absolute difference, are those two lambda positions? 22.7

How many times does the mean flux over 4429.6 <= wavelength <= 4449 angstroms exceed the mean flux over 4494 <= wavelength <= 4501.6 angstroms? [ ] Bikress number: 0.93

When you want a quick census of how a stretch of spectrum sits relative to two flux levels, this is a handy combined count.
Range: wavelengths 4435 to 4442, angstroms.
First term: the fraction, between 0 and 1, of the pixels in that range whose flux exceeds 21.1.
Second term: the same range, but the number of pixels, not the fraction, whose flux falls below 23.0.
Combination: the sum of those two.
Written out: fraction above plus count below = 2.9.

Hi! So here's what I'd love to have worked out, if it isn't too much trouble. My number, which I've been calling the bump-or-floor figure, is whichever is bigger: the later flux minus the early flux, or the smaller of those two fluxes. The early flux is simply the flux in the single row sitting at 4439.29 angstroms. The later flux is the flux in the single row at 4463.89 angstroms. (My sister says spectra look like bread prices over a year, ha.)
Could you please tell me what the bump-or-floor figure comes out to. 23.7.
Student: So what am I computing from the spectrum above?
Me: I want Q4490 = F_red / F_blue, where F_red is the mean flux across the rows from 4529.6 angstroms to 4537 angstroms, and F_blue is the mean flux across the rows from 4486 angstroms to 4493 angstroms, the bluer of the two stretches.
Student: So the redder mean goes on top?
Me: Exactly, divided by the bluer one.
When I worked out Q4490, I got 0.89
